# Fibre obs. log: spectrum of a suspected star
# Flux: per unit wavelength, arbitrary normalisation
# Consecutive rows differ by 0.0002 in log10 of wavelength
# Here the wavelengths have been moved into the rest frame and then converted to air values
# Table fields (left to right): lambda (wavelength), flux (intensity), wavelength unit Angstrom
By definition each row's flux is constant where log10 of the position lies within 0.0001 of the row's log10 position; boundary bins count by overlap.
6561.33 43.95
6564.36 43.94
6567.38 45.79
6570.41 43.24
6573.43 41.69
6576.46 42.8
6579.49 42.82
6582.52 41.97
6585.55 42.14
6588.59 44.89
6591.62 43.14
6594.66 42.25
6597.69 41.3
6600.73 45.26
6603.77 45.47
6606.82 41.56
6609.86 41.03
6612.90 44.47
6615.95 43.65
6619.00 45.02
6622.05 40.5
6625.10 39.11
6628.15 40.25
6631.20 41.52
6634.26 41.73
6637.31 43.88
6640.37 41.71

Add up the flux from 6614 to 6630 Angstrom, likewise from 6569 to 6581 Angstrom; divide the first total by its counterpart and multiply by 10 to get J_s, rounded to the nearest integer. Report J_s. 12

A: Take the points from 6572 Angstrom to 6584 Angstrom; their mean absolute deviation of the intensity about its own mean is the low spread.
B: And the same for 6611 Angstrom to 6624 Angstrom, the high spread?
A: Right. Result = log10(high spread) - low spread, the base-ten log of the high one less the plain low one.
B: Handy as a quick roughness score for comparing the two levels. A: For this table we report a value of -0.3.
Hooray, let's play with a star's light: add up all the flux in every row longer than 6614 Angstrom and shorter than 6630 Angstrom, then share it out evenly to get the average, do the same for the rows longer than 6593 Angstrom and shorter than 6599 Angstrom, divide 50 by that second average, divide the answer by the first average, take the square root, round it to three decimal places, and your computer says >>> 0.169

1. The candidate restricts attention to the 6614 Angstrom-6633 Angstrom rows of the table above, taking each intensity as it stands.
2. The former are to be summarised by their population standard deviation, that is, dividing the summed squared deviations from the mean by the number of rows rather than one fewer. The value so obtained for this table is 2.0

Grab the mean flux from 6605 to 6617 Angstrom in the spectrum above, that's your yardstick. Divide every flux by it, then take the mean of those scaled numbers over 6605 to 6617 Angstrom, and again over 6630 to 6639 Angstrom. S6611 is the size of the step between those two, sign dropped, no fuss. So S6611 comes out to 0.007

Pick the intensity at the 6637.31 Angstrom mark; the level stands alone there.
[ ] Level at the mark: 43.88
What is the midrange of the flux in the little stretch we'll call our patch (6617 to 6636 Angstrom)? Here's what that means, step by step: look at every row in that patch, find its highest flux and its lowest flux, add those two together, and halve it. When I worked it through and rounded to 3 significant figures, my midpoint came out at 42.1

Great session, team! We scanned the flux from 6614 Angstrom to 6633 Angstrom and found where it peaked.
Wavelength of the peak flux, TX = 6619.00 Angstrom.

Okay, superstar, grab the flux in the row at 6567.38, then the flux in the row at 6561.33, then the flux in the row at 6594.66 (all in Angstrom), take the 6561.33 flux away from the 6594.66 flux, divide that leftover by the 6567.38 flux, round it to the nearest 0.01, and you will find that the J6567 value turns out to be -0.04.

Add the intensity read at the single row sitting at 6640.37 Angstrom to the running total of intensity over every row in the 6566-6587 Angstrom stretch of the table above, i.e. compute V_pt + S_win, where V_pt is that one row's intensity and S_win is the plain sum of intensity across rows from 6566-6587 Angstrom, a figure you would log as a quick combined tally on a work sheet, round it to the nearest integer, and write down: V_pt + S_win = 342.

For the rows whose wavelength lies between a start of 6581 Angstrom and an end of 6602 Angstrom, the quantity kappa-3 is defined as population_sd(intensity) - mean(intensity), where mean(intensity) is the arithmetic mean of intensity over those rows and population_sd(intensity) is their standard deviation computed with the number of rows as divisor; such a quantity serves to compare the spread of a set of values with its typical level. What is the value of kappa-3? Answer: -41.6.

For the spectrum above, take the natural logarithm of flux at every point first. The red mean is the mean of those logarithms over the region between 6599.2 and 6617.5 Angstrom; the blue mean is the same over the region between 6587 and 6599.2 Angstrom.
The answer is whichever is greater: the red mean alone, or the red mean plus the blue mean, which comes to 7.53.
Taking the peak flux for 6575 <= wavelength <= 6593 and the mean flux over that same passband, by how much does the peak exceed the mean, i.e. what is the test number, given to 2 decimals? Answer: 1.93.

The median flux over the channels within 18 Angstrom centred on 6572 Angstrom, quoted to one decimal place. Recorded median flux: 43.0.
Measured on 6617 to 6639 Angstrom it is 41.5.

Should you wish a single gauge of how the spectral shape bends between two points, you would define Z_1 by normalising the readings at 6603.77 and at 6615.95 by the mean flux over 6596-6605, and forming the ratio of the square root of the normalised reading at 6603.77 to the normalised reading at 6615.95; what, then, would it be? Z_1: 1.02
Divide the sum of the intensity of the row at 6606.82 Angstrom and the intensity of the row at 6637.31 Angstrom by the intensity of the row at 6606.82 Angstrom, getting 2.06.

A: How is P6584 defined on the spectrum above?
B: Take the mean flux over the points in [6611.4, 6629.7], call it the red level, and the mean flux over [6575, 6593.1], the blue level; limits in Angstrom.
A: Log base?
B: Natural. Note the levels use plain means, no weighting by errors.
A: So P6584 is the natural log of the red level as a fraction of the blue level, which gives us -0.019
